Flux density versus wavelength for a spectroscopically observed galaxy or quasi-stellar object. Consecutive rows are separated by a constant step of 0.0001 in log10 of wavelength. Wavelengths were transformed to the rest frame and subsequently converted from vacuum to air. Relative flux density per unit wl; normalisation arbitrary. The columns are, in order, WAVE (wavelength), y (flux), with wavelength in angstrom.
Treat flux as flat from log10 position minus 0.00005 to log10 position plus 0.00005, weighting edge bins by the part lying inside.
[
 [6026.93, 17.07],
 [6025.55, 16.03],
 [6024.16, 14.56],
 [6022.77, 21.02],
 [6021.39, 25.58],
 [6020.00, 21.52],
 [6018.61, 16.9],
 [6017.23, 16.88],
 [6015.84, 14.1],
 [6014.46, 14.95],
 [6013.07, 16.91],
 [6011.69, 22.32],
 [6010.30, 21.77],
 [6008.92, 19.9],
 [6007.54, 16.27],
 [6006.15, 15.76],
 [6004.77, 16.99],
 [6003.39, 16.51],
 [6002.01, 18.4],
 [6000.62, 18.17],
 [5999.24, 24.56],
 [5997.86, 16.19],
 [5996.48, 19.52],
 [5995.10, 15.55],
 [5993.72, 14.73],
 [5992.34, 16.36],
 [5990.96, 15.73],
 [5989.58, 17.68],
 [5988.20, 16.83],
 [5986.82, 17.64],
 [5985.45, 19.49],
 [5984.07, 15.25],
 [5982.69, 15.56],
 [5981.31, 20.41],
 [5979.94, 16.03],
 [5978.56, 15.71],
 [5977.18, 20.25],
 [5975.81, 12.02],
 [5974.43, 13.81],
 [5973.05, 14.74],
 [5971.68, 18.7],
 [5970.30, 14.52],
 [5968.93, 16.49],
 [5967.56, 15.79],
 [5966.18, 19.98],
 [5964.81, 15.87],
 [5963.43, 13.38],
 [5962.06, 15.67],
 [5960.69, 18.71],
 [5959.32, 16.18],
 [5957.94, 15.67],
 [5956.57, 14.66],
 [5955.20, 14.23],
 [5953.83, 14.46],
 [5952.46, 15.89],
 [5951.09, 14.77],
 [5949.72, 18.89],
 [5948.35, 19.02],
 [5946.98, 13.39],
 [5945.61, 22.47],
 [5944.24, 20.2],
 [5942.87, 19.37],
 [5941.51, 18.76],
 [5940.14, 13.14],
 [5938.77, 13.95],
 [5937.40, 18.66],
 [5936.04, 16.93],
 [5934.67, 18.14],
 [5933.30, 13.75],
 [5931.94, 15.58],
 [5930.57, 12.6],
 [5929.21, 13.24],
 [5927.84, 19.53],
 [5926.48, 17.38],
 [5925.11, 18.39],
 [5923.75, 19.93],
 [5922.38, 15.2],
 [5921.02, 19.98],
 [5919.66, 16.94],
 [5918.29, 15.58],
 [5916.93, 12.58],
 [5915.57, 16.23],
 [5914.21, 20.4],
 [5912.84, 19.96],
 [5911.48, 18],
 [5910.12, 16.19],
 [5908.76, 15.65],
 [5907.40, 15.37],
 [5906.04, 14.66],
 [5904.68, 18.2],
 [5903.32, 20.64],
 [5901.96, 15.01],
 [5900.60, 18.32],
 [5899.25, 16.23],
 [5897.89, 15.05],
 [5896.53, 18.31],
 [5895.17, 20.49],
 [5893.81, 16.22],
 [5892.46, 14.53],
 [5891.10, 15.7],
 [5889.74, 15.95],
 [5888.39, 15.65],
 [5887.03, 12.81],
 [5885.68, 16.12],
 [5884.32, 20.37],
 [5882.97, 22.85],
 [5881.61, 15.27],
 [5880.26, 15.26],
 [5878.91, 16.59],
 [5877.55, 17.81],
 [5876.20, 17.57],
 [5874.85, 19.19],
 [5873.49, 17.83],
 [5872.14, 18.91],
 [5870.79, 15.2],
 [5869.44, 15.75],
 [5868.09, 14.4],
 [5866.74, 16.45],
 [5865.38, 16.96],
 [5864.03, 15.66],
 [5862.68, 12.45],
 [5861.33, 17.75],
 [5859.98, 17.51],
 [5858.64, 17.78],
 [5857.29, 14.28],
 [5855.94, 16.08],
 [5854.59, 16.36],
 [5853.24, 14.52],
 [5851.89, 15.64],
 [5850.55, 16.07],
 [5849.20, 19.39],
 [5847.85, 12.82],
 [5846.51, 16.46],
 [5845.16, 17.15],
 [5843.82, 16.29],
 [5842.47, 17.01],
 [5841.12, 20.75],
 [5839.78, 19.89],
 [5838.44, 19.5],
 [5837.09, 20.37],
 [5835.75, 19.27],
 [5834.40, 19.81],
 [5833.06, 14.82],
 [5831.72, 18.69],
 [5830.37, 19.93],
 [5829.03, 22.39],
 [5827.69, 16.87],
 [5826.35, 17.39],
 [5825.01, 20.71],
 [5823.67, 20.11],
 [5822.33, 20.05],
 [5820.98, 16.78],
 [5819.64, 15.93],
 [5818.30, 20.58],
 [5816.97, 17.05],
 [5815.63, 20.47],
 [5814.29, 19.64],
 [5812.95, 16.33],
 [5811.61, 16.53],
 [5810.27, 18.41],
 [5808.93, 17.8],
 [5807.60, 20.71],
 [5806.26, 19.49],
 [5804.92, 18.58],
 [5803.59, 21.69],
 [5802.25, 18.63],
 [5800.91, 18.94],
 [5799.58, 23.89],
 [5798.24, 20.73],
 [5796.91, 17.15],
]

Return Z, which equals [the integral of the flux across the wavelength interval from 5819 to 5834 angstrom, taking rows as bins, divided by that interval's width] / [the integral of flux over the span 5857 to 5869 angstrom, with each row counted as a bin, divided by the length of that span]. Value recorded 1.16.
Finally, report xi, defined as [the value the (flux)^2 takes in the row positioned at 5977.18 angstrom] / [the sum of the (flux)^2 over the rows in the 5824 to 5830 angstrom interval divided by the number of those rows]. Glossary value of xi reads 1.08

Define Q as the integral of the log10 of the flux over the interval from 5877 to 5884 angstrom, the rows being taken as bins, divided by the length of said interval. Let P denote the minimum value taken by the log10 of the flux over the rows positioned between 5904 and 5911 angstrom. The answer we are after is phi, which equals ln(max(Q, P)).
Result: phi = 0.217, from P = 1.166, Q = 1.24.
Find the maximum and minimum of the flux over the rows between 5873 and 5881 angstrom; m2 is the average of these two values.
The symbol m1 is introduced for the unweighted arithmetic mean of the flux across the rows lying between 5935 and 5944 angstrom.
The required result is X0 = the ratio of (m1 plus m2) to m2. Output 1.98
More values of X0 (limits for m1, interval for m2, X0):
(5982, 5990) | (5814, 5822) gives 1.94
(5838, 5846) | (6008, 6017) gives 2.01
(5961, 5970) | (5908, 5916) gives 1.90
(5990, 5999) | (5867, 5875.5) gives 1.97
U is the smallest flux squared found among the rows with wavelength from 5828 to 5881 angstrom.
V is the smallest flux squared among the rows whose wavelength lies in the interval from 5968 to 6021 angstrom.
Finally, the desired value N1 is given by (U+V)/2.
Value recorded 150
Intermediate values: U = 155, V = 144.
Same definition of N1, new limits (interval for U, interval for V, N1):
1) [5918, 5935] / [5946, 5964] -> 169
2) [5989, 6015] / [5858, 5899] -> 186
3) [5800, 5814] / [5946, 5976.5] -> 206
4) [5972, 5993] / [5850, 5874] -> 150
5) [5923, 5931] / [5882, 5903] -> 161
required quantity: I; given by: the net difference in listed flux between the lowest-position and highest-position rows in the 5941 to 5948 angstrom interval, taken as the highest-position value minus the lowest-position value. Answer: -5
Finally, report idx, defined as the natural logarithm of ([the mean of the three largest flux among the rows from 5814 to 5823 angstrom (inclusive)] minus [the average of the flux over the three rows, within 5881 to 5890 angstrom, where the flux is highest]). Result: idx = -0.5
